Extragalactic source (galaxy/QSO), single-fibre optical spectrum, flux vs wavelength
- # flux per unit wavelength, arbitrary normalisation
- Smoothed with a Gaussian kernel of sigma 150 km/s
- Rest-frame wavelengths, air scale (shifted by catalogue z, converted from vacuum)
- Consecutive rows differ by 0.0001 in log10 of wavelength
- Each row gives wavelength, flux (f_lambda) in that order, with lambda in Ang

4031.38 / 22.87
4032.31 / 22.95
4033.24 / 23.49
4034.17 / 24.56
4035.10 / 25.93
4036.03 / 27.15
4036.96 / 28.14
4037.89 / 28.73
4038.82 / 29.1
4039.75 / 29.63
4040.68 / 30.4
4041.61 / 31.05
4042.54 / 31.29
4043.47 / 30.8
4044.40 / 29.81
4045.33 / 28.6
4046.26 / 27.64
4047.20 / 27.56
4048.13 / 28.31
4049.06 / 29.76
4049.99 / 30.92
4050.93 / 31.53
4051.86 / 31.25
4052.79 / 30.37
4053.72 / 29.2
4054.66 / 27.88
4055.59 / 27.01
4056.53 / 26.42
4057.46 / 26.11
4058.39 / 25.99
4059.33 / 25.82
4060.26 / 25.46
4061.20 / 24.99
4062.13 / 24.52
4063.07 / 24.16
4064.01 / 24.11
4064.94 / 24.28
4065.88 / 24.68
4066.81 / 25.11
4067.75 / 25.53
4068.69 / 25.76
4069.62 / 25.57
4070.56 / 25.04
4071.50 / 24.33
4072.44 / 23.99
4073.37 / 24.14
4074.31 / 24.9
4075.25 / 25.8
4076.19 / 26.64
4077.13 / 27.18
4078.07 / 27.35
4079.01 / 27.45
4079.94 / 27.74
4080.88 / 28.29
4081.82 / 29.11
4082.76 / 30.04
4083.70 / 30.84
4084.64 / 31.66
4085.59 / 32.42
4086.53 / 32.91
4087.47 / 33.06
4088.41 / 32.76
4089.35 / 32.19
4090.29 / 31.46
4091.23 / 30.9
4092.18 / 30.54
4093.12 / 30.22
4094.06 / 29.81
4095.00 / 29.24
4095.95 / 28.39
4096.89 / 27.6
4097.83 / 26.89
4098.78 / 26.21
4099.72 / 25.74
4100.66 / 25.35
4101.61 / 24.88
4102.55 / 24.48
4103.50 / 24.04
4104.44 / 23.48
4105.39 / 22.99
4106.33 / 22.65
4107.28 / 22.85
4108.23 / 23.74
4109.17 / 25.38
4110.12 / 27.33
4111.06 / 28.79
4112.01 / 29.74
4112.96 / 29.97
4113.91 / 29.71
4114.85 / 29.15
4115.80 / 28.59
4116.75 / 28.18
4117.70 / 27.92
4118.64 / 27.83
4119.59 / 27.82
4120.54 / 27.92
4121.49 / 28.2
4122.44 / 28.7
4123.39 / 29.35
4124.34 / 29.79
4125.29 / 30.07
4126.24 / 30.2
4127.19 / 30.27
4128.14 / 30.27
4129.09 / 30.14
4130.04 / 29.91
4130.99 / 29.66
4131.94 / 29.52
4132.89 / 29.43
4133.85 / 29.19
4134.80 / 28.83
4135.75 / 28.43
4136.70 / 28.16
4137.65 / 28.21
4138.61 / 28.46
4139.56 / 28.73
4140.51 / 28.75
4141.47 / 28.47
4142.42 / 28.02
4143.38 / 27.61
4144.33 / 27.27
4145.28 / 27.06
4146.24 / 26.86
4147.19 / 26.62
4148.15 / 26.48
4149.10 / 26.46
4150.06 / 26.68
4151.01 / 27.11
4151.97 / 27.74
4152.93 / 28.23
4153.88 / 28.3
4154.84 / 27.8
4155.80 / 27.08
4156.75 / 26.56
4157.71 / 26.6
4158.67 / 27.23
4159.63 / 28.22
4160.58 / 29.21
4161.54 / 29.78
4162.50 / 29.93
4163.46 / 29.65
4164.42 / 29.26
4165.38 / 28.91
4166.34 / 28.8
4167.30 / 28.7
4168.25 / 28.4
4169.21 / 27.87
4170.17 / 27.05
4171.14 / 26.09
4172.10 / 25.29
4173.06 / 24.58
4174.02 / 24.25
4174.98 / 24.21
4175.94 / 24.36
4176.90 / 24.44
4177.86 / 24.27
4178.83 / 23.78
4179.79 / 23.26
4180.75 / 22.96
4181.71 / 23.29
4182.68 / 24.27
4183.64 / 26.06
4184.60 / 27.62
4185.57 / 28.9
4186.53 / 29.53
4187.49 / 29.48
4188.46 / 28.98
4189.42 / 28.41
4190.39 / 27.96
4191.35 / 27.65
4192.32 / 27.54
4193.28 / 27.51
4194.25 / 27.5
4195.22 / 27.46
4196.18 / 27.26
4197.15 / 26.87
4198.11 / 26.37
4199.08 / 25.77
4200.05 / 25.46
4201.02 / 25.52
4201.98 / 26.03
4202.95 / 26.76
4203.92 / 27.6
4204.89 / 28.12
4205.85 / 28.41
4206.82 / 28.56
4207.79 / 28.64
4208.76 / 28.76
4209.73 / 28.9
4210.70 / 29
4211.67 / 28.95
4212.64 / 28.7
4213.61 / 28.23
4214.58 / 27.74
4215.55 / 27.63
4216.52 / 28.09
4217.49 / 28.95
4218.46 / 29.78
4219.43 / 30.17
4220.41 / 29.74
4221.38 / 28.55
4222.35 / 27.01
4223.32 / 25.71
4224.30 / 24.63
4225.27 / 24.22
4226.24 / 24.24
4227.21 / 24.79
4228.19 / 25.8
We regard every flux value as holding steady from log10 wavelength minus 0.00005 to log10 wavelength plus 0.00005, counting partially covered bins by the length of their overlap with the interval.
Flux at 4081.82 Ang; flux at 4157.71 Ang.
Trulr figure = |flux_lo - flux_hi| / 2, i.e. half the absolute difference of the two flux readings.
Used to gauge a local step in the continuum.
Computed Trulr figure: 1.3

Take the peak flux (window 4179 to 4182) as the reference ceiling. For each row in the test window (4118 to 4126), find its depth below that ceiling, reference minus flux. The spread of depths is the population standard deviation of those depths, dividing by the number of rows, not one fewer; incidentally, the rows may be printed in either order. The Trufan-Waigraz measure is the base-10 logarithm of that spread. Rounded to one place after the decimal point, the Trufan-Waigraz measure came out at -0.1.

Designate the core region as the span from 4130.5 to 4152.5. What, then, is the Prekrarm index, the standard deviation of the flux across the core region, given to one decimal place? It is 1.0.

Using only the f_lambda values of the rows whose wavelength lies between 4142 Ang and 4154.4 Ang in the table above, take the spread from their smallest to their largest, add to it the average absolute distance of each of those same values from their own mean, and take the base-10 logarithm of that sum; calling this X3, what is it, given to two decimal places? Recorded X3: 0.38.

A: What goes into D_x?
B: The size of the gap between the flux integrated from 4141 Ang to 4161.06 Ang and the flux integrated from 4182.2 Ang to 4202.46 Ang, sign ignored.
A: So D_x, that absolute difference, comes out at 2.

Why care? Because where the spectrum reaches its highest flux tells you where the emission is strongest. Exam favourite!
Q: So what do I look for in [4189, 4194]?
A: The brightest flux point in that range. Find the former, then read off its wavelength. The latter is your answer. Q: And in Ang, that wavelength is 4189.42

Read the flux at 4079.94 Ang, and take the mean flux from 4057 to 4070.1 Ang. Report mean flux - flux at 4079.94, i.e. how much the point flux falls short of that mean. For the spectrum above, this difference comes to -2.6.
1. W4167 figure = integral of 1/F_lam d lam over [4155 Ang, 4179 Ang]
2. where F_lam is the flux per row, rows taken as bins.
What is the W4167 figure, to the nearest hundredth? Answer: 0.89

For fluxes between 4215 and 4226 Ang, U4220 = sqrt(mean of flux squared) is 27.8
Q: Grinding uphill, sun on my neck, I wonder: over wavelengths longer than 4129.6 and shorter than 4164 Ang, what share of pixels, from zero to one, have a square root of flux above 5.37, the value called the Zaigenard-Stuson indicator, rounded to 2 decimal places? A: 0.25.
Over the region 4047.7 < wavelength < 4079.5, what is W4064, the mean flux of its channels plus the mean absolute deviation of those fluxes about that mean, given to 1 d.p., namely 28.3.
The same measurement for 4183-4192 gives 29.1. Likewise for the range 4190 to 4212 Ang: 28.4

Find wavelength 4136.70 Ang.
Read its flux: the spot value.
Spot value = 28.16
